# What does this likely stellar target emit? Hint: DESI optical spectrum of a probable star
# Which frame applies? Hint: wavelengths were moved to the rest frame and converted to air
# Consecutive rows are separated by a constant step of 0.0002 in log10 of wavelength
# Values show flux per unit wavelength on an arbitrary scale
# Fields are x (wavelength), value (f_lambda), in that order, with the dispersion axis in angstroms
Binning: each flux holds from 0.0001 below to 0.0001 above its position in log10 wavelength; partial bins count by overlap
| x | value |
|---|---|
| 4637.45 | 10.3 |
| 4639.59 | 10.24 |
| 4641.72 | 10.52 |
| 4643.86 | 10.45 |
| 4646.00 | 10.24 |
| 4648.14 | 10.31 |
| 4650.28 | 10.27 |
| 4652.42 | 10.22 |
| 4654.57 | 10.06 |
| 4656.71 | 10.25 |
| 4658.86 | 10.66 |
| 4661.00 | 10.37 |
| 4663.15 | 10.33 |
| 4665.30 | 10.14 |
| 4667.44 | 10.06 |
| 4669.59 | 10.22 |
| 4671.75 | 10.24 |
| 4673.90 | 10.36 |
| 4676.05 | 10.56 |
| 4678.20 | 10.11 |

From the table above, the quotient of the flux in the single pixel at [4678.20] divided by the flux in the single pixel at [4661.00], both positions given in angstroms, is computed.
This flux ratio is 0.97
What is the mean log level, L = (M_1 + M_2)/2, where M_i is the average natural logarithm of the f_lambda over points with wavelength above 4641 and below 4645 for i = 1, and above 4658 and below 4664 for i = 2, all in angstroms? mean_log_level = 2.35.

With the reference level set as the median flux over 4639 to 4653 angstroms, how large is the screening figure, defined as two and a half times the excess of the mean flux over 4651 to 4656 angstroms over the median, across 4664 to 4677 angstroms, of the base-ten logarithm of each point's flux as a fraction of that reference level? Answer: 25.4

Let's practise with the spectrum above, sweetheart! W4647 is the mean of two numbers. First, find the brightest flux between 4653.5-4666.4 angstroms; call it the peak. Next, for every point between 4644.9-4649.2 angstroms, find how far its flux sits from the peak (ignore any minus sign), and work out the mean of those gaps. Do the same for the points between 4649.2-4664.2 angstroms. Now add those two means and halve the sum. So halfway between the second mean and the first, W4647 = 0.368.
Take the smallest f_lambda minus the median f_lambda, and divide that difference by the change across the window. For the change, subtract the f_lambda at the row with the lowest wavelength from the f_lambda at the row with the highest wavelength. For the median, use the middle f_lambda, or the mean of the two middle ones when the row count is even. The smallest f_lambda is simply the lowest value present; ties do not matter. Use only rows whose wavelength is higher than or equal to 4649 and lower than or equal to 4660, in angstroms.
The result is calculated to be -0.5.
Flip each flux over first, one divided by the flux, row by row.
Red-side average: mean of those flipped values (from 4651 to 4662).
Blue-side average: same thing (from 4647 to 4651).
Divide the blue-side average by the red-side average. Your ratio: 1.00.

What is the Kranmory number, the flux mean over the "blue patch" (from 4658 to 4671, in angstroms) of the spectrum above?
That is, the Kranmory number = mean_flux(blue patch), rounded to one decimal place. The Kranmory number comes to 10.3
